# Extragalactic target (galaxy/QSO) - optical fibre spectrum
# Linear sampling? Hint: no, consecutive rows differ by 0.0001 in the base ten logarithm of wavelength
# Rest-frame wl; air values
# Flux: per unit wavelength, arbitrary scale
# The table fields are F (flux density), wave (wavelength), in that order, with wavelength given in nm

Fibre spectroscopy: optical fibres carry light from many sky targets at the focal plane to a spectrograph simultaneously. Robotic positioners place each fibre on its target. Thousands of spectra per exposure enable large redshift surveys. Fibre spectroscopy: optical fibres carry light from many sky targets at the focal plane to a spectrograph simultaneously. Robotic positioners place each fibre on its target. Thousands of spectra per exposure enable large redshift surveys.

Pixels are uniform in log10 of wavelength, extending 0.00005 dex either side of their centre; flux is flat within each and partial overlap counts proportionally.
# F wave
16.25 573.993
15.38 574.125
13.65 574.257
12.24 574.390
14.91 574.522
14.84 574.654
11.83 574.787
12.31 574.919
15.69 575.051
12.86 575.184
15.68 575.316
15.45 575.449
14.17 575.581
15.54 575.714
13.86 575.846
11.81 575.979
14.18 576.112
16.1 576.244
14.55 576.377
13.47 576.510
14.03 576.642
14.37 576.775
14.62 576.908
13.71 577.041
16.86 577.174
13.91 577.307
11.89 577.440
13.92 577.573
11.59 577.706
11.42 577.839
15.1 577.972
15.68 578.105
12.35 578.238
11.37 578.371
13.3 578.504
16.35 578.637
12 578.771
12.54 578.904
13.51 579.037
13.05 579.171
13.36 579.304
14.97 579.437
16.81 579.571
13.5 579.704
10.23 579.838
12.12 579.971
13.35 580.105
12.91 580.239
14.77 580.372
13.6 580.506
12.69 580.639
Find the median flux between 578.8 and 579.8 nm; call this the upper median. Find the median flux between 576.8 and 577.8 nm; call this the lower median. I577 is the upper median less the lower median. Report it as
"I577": -0.4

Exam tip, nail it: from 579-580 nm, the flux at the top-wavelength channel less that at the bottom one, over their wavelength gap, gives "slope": -1.5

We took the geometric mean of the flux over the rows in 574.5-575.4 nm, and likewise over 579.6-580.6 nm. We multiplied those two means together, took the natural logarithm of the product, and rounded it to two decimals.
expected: 5.19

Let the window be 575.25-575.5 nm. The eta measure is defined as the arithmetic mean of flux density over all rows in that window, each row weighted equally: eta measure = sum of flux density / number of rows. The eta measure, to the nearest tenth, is 15.6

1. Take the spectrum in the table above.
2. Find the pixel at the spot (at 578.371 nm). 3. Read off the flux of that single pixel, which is 11.37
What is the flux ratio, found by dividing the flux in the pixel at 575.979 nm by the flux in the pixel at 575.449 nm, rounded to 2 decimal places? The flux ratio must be 0.76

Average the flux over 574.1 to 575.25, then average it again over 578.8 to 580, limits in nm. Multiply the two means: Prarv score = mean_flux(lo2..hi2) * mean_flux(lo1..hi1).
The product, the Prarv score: 183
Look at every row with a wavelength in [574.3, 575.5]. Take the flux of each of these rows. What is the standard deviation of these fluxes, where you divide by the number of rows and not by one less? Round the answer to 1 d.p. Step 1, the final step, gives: 1.5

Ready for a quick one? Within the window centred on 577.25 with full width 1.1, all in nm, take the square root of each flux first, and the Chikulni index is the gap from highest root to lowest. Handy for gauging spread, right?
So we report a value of 0.70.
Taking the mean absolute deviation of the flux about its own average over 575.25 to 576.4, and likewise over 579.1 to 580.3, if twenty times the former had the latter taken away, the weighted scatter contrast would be 18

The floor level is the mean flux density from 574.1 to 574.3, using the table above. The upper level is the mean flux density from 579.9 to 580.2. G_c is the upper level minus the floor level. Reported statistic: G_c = -2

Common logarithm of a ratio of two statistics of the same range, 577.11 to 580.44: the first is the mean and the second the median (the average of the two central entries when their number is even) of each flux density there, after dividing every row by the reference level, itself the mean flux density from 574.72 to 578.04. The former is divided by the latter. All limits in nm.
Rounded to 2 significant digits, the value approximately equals 0.0040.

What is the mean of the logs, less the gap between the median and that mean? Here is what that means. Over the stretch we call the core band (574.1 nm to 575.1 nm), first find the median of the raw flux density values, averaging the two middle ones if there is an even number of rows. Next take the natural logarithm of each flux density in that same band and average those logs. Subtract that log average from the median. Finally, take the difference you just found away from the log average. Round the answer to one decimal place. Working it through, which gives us -9.0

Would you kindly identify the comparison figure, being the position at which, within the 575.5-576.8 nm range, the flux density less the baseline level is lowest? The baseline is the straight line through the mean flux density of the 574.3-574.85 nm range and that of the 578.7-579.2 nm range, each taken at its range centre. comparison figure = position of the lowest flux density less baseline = 575.979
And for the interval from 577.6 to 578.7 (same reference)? 577.839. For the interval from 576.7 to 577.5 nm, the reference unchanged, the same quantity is 577.440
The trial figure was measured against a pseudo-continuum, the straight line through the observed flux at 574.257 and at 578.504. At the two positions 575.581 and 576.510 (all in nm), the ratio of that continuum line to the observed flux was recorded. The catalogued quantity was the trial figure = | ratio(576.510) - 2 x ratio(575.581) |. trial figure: 0.91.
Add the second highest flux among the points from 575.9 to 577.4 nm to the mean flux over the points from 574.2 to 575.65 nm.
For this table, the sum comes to 30.1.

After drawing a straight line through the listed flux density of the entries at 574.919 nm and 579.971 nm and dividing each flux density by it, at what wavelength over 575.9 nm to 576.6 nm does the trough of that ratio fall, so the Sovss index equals 575.979 nm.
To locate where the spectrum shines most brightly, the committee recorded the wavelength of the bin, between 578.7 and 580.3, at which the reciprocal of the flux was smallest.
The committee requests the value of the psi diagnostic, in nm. 579.571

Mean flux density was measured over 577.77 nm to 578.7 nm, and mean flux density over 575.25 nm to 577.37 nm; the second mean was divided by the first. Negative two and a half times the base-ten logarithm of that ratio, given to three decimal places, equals -0.067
